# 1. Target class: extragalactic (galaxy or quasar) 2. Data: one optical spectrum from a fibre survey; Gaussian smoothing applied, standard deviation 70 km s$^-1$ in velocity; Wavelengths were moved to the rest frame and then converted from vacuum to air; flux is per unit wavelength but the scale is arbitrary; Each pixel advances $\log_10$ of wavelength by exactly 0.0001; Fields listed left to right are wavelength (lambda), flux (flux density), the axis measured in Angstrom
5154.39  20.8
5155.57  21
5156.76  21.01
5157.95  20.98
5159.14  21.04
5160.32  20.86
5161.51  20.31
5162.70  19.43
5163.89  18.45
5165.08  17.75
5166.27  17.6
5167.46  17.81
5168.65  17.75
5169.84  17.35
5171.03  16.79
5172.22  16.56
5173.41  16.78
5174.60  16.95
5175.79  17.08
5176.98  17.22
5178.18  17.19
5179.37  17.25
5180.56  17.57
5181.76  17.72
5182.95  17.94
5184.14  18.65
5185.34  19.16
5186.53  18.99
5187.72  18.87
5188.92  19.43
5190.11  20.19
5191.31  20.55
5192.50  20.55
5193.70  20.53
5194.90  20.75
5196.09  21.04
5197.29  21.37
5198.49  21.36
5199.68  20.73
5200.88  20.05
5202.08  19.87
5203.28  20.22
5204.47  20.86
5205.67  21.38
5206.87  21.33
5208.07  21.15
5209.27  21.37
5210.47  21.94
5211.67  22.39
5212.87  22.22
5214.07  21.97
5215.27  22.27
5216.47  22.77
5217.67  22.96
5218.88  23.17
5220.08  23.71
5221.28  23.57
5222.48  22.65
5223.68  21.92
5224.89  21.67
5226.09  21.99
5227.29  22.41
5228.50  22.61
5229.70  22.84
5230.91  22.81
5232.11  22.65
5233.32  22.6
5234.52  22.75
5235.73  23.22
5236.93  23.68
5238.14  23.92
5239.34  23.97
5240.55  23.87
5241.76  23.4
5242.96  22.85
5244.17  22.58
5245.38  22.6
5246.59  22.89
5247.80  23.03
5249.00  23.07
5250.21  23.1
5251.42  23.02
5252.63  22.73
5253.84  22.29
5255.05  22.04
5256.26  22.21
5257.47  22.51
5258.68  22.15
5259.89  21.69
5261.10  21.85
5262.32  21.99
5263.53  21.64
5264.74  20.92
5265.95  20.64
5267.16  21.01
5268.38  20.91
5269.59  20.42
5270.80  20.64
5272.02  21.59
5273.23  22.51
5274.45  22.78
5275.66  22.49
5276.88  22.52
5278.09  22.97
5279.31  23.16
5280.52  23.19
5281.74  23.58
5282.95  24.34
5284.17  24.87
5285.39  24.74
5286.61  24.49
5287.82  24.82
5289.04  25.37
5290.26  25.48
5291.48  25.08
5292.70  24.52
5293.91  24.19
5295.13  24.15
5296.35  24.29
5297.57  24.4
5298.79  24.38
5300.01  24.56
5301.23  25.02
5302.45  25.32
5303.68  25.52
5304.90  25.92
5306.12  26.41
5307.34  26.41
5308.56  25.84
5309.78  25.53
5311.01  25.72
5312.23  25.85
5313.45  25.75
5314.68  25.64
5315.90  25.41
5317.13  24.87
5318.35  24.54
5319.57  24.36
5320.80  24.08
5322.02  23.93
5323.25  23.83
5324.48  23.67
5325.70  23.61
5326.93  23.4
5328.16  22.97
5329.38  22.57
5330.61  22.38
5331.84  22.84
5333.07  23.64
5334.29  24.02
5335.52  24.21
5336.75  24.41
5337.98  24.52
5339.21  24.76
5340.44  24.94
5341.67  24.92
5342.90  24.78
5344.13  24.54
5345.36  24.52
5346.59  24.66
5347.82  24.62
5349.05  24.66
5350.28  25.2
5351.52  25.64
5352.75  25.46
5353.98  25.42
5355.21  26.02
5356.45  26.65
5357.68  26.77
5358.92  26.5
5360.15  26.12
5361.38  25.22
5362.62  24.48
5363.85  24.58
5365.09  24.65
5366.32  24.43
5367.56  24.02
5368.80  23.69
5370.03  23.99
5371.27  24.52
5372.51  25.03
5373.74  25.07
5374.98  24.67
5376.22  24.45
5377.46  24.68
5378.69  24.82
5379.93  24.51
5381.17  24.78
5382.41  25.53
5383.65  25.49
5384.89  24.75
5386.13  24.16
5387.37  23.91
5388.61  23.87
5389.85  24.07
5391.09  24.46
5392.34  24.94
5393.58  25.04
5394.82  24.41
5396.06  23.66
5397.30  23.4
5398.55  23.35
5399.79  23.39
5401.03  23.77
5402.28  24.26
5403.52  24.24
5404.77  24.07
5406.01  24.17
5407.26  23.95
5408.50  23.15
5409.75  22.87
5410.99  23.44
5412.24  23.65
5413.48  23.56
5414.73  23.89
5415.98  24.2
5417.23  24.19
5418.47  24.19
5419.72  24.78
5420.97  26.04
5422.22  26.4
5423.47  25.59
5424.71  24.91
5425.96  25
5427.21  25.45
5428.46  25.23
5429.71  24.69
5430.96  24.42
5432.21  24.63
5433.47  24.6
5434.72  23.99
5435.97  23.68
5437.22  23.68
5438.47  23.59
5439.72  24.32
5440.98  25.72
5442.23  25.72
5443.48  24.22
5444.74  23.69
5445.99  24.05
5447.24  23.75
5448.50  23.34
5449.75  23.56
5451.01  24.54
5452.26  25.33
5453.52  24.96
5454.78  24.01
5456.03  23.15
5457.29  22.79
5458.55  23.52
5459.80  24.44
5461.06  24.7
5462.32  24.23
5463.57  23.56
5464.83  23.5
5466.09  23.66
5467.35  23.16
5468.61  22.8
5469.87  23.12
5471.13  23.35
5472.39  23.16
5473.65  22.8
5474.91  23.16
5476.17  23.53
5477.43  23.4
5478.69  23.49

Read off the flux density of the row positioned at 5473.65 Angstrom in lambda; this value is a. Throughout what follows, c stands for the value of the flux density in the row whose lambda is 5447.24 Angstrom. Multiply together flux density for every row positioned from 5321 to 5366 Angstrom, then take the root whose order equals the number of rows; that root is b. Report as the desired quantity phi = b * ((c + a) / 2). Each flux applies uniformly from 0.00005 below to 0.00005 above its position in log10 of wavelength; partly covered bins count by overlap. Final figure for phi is 572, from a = 22.8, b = 24.6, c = 23.75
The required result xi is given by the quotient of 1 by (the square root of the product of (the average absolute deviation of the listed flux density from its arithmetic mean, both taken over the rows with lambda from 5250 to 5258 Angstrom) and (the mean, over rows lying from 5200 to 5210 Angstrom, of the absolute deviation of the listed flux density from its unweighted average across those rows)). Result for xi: 2.3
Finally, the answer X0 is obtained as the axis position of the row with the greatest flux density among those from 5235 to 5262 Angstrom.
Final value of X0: 5239.34 Angstrom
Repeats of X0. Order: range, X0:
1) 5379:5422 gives 5420.97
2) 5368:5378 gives 5373.74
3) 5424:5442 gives 5440.98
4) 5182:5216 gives 5211.67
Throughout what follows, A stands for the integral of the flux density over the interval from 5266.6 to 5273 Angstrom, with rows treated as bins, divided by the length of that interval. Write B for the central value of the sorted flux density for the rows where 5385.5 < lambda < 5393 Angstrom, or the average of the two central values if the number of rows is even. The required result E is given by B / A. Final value 1.15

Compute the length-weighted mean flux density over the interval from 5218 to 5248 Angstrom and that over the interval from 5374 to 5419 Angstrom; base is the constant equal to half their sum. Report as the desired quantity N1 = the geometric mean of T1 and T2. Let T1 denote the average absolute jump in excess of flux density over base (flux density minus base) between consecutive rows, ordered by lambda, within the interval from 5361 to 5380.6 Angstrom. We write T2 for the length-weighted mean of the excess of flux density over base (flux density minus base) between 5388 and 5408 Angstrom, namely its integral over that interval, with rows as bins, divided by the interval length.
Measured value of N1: 0.39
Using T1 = 0.30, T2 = 0.51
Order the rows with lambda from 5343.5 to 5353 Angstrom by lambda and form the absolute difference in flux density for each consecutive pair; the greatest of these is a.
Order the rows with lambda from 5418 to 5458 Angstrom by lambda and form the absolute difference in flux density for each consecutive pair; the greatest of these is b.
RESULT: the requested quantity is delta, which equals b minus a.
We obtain 0.96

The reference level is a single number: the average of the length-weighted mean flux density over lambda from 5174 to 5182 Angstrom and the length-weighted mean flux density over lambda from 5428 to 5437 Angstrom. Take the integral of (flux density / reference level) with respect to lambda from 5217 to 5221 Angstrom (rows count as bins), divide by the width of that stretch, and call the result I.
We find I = 1.12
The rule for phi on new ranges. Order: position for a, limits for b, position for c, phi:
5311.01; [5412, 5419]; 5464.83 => 589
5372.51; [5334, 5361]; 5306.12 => 647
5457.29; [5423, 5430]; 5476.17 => 582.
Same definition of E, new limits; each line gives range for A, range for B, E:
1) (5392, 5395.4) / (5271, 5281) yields 0.91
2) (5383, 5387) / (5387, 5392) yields 0.97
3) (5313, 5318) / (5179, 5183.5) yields 0.70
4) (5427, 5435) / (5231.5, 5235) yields 0.92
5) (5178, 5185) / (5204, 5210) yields 1.20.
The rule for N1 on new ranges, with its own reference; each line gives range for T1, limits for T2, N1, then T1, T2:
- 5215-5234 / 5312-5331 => 0.45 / 0.33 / 0.62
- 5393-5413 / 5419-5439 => 0.64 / 0.33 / 1.25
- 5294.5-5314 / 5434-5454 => 0.41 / 0.24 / 0.71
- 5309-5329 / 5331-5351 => 0.43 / 0.21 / 0.89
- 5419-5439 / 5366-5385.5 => 0.66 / 0.40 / 1.11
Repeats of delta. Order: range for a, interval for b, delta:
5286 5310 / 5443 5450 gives -0.04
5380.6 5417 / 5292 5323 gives -0.23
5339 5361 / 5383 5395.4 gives 0.11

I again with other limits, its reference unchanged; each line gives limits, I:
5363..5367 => 1.18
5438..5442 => 1.19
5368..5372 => 1.16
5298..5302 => 1.18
